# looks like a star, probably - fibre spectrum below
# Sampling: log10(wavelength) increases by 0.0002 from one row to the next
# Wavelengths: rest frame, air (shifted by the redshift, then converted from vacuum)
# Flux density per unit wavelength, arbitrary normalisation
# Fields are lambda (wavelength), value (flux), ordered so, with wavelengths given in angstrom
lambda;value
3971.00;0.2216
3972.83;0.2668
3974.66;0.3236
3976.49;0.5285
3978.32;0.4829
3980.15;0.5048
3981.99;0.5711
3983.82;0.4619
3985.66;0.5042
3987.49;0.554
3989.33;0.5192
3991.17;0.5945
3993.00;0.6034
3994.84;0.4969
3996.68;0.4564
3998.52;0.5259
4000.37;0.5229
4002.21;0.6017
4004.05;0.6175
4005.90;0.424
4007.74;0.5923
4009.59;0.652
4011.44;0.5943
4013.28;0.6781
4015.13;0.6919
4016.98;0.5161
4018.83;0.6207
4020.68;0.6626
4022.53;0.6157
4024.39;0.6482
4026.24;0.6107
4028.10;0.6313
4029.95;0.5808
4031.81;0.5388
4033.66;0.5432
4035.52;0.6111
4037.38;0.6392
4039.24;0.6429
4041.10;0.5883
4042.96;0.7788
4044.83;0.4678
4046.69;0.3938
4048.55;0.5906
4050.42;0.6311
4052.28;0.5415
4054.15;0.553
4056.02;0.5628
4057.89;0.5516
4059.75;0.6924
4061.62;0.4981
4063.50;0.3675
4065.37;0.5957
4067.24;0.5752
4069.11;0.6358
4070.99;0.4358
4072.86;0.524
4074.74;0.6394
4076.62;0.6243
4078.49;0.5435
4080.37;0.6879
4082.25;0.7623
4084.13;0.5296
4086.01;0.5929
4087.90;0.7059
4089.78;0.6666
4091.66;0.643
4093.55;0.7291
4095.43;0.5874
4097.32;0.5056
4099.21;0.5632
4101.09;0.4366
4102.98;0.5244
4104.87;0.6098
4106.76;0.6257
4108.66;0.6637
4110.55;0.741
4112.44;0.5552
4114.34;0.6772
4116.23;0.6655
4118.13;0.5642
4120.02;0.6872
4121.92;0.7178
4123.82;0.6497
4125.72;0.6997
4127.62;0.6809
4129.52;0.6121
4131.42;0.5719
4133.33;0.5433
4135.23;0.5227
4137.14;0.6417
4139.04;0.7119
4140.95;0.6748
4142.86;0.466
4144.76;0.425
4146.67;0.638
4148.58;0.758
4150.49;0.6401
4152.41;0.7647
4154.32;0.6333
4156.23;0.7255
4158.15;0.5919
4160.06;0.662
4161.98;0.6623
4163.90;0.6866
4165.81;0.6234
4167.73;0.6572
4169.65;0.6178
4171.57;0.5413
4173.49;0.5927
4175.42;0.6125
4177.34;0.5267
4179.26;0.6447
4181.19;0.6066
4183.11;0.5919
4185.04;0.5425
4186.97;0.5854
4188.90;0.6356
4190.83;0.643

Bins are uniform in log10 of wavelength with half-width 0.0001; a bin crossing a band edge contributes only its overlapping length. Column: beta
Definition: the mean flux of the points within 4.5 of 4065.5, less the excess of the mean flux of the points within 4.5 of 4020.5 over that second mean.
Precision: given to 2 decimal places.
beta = 0.46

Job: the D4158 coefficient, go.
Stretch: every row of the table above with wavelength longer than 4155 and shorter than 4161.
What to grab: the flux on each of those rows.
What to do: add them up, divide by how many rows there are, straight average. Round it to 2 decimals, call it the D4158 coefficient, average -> 0.66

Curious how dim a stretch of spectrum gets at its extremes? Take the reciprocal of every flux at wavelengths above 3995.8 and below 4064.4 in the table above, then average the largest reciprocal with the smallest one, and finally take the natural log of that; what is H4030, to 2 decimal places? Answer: 0.69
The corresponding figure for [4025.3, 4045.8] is 0.54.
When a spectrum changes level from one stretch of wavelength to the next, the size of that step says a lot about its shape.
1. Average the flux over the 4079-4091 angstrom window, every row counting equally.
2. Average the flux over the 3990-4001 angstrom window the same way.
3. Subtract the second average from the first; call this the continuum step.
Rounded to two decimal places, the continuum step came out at 0.12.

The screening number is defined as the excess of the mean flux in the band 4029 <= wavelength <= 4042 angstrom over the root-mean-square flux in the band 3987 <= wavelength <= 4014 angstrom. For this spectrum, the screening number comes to 0.026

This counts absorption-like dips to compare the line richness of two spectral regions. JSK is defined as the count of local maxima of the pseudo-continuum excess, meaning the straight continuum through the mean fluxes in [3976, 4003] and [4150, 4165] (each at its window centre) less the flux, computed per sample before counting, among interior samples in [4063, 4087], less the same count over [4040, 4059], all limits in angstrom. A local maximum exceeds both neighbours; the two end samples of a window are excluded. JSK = 2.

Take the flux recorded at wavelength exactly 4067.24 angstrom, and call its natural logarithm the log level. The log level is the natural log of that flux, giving -0.55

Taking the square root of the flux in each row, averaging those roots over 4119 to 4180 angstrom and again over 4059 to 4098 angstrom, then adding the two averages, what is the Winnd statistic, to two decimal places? 1.56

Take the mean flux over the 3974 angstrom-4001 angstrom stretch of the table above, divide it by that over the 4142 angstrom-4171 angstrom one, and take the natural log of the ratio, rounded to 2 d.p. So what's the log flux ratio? -0.22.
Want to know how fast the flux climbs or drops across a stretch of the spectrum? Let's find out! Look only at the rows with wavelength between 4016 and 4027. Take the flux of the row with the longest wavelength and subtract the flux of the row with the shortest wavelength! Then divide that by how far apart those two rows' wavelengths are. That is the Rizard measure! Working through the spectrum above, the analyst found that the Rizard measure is 0.01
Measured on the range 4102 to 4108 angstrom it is 0.03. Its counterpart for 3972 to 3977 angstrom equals 0.07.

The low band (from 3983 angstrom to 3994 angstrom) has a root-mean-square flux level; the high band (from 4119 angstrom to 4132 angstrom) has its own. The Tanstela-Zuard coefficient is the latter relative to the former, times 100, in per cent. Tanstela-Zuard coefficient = 122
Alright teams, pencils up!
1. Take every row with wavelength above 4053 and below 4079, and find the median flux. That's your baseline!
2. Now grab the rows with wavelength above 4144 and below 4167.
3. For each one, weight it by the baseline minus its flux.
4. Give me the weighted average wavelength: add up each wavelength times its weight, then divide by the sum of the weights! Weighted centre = 4156.7 angstrom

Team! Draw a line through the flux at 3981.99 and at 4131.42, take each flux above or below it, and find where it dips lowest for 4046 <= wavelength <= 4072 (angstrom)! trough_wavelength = 4063.50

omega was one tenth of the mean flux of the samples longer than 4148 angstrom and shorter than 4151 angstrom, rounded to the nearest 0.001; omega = 0.070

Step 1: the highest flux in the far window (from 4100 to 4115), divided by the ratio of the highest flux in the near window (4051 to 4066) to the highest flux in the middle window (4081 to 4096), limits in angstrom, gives 0.82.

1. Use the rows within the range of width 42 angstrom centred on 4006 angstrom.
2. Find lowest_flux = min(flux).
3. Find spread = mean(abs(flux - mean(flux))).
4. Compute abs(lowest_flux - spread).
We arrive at 0.364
